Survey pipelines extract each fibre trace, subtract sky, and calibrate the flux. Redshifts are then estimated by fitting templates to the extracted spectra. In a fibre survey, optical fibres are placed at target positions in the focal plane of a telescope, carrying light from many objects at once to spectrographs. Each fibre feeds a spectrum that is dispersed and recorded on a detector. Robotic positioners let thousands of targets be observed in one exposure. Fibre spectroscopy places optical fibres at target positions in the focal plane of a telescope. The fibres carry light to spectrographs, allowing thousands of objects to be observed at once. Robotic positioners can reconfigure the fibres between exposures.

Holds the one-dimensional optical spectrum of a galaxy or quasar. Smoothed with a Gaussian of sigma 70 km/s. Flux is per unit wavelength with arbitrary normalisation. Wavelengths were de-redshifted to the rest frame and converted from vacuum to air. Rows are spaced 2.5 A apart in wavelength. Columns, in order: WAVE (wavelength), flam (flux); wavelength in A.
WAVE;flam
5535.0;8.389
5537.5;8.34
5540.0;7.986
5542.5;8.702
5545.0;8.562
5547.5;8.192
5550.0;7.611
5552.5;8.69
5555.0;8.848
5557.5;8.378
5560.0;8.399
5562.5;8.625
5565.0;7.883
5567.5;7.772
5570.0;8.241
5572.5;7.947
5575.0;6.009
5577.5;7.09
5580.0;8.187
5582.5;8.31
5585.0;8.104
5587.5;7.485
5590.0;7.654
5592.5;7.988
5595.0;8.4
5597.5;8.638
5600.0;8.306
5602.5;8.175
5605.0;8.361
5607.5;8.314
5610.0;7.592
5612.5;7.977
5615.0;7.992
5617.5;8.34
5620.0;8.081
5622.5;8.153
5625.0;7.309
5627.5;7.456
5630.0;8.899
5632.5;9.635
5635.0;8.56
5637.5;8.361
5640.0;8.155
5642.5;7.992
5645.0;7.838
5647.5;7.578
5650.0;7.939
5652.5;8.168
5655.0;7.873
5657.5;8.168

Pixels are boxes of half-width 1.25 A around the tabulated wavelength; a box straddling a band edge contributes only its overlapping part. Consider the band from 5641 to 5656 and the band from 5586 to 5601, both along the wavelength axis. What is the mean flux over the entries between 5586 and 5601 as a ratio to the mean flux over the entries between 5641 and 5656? 1.02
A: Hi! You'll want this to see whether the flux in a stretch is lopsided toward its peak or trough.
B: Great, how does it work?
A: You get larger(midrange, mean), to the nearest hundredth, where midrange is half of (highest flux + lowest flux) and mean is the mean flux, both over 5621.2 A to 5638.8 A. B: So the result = 8.47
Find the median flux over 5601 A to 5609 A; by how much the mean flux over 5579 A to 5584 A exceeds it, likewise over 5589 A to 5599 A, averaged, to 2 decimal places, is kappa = -0.10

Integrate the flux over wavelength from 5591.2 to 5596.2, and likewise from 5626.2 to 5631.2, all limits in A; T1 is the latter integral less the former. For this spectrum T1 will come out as -0.1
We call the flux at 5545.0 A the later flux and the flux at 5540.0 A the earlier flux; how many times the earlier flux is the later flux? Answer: 1.07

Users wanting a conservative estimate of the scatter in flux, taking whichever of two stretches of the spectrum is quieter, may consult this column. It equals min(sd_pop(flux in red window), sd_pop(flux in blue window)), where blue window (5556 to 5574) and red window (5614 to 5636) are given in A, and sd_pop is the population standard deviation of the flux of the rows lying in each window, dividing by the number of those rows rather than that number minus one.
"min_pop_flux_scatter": 0.29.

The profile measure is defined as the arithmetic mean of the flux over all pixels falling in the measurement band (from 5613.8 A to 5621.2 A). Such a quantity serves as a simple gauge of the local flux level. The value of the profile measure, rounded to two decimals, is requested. 8.14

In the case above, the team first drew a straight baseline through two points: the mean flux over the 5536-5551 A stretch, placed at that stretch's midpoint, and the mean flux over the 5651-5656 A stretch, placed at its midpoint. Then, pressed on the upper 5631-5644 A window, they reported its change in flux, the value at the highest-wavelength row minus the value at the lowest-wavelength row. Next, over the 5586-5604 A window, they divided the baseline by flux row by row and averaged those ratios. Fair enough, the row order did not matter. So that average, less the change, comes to 2.7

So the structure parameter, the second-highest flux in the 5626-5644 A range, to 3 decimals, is 8.899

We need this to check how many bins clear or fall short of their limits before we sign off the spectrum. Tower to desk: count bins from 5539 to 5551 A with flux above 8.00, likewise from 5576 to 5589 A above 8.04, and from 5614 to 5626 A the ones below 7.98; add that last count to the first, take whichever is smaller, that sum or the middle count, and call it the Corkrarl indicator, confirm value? 3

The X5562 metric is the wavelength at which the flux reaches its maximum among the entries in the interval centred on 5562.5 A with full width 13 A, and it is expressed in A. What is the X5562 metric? 5562.5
